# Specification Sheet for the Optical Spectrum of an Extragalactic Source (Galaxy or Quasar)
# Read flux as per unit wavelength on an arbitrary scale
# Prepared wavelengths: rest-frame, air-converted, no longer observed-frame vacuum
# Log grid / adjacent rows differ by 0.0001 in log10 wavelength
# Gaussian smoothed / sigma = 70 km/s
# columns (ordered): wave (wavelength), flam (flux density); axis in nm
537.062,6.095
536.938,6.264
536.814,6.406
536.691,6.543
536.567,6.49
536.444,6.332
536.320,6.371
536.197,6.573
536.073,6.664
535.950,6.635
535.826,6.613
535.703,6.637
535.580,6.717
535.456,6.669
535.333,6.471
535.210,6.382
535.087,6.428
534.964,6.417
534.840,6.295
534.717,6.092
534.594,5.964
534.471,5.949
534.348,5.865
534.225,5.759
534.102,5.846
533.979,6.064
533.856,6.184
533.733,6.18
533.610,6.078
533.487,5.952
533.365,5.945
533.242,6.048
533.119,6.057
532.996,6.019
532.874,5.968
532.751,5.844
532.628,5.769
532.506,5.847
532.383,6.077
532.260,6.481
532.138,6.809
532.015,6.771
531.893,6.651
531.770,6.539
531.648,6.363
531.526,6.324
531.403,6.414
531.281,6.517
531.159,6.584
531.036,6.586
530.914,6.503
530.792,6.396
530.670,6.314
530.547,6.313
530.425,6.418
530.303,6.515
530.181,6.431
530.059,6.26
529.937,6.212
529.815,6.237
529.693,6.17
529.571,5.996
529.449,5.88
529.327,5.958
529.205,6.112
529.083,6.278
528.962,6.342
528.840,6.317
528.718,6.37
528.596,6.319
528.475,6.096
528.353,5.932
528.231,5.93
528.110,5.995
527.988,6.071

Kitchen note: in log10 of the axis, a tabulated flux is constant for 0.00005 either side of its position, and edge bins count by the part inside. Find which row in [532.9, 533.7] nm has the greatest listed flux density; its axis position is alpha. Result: 533.610 nm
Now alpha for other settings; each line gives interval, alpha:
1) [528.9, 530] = 528.962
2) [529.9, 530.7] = 530.303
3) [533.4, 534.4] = 533.856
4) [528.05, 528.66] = 528.596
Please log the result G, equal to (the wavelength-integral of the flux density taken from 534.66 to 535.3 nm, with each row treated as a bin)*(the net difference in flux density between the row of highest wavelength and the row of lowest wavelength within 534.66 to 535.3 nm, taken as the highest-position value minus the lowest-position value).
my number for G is 1.17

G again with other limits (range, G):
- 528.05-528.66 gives 1.20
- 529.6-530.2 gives 0.98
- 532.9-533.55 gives -0.26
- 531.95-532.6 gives -3.83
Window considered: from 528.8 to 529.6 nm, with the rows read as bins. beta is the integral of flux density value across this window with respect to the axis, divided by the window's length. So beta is 6.13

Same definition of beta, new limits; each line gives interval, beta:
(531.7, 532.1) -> 6.65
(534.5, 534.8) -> 6.05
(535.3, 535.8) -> 6.64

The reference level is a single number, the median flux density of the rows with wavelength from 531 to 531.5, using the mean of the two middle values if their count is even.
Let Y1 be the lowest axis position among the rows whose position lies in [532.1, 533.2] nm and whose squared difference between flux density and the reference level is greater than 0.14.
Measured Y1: 532.383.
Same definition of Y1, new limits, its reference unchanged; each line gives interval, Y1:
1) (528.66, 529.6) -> 529.205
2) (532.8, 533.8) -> 532.874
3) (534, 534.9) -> 534.102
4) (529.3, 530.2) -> 529.327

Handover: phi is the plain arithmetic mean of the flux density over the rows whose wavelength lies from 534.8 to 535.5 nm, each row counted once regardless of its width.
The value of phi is 6.44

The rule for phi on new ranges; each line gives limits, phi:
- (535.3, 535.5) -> 6.57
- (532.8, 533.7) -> 6.01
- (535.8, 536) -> 6.62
